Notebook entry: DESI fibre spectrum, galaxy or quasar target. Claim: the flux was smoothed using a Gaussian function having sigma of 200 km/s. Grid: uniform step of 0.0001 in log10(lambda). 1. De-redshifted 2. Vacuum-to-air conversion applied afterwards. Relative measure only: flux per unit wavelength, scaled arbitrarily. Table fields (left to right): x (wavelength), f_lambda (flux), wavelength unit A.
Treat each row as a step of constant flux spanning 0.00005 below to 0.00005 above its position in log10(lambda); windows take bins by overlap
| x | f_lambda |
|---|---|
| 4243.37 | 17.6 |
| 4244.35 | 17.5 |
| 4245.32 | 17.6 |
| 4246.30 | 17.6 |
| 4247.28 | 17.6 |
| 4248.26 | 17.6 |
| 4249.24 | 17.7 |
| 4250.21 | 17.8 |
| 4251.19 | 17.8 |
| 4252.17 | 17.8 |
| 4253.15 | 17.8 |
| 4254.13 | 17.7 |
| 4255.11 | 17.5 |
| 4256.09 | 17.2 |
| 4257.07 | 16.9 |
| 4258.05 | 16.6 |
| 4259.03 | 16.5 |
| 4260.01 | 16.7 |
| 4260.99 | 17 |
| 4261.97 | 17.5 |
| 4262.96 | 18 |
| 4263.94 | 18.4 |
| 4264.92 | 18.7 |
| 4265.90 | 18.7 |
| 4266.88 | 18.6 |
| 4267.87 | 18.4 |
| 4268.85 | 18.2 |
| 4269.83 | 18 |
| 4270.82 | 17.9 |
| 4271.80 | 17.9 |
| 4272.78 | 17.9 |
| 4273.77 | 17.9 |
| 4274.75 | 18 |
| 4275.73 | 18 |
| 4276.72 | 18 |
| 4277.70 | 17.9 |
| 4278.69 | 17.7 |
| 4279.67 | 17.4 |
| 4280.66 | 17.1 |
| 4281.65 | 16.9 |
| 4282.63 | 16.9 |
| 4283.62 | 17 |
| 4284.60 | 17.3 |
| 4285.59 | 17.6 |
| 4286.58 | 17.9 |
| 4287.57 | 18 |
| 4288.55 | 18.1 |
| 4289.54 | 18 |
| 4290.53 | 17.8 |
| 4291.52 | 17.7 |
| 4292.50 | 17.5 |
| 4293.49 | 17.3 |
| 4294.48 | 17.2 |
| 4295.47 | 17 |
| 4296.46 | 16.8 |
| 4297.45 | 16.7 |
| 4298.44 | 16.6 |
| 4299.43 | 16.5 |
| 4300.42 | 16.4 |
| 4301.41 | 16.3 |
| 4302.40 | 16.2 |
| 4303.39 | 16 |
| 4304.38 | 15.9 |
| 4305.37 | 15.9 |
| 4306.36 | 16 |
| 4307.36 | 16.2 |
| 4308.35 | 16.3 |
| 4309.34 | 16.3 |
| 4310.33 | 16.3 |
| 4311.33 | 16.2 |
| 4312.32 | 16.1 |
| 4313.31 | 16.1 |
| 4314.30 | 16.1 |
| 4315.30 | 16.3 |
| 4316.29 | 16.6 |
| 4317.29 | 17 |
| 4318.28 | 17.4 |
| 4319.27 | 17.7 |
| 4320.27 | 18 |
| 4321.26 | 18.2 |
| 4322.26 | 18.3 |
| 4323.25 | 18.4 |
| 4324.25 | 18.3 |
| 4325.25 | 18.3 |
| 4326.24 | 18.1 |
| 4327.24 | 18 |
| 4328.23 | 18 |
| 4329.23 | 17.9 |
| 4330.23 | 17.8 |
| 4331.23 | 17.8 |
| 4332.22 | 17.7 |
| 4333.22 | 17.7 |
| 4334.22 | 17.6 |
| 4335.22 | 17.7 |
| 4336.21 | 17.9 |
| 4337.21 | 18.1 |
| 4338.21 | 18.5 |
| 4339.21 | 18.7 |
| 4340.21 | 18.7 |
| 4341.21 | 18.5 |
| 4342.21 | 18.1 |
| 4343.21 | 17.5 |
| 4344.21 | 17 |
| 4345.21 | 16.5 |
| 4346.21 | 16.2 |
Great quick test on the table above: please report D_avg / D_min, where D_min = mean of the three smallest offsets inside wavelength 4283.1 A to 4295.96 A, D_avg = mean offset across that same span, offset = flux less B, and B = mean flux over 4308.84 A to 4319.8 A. 2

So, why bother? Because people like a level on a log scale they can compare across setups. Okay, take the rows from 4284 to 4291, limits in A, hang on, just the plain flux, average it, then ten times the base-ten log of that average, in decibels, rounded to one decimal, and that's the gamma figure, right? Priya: 12.5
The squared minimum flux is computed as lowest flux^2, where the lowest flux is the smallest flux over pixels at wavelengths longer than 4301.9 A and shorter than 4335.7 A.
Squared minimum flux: 253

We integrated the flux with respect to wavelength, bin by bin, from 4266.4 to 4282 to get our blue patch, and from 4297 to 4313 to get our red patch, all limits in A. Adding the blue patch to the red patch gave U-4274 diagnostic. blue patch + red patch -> 539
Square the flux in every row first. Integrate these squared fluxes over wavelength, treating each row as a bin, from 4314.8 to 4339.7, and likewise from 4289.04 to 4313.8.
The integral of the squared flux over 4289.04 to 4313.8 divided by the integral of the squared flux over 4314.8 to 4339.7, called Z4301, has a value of 0.86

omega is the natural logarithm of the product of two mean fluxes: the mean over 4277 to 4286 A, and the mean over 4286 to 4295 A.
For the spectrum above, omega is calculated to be 5.73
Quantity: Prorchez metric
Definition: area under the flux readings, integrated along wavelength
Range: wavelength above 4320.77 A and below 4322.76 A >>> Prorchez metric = 36.3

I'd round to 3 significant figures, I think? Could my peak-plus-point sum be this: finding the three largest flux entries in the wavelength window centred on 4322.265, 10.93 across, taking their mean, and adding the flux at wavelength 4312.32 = 34.4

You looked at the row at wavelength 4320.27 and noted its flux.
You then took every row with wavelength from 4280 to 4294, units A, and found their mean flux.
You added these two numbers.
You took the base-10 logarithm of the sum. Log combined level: 1.55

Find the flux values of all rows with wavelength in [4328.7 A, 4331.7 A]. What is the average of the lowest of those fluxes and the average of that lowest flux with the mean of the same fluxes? 17.8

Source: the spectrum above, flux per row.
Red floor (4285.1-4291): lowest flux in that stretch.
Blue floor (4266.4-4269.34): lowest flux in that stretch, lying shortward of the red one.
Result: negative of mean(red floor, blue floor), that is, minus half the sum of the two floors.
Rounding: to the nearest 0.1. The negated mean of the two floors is -17.9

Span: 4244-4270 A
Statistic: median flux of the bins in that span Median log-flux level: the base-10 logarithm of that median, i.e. 1.25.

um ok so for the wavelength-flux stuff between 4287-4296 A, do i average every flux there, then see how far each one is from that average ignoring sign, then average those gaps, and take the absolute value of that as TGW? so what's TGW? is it 0.33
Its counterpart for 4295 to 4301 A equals 0.17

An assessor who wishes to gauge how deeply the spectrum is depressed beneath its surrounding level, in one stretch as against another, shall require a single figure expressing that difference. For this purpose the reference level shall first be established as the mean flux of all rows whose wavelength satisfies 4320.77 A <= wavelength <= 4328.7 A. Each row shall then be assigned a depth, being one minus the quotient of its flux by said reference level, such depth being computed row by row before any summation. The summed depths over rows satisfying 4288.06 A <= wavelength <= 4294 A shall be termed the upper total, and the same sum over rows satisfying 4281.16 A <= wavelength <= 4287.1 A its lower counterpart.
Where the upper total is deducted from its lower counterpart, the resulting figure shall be 0.15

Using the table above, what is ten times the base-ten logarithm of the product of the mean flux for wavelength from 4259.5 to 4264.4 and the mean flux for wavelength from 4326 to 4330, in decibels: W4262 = 25.0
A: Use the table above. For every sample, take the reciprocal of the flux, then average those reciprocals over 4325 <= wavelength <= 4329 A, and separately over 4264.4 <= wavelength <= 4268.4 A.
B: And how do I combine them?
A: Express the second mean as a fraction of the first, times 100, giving 97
